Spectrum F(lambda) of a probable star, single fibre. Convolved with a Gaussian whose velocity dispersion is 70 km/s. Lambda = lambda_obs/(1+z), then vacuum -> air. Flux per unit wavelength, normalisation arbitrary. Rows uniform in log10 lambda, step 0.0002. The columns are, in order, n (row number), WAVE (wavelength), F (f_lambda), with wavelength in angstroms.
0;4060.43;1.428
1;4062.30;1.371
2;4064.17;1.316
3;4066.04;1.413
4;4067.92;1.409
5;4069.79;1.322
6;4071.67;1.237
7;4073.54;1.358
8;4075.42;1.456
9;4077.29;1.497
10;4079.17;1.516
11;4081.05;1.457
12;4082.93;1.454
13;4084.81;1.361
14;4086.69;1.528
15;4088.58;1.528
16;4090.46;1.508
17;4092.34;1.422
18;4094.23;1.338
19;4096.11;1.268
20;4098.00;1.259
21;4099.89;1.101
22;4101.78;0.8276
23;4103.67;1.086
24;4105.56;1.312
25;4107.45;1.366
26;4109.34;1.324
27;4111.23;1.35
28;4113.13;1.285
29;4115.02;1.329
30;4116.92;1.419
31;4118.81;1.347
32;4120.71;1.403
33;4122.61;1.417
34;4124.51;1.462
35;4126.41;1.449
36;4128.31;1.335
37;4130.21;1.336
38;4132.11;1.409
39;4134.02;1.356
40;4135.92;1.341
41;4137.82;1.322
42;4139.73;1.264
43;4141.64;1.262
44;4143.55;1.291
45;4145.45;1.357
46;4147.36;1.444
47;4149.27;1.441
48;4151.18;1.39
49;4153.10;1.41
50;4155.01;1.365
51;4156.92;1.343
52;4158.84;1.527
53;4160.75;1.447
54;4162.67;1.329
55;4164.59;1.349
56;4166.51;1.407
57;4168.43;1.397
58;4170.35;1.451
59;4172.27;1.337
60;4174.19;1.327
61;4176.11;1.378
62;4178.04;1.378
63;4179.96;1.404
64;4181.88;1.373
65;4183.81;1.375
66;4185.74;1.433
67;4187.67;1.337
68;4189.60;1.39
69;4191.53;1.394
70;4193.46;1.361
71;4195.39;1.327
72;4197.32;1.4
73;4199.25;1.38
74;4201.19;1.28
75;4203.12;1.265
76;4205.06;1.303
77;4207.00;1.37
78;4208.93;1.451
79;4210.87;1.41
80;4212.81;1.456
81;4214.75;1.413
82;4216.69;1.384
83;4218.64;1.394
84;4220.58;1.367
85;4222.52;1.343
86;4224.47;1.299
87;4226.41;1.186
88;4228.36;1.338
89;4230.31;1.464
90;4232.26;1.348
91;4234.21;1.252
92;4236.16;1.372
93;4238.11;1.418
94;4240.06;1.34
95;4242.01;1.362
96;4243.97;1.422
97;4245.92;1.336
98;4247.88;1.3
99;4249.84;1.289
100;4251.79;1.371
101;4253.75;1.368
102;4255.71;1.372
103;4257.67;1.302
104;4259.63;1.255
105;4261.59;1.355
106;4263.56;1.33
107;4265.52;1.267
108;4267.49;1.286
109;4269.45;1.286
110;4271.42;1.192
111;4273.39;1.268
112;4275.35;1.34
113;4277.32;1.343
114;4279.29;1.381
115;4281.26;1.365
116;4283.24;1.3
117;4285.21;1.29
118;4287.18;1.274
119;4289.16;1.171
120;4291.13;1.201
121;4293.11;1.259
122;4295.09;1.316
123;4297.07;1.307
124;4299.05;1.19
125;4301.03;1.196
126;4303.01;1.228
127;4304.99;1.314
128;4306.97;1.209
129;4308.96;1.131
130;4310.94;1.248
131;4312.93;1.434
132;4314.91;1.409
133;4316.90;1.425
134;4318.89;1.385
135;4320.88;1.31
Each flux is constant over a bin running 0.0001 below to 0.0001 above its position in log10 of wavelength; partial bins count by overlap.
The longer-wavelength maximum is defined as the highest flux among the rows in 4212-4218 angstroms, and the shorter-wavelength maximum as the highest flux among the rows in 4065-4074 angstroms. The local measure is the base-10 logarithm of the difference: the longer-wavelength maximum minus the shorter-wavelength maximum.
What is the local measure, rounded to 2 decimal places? -1.37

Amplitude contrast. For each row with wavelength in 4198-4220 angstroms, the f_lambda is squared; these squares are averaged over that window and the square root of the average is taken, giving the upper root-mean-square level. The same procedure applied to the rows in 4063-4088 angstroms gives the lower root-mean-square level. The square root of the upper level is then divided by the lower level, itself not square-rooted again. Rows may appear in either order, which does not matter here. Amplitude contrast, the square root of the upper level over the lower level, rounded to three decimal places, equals 0.830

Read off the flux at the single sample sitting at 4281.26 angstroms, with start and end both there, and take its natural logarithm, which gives 0.31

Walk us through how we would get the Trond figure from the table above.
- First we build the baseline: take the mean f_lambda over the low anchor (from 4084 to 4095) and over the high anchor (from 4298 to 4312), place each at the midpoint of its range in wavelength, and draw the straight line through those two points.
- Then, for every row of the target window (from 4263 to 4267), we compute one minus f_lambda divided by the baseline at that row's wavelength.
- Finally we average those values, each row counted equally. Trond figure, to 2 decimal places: -0.03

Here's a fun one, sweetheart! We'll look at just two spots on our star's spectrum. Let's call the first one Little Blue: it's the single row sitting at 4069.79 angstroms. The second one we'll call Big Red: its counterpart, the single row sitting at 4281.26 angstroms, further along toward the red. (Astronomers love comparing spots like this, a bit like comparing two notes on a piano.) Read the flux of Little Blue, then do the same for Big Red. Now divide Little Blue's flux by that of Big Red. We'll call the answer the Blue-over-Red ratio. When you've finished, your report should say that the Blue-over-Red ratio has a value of 0.97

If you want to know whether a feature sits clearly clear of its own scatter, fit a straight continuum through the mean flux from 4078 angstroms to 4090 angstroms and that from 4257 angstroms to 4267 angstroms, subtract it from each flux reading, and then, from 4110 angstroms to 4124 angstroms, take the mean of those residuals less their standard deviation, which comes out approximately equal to -0.13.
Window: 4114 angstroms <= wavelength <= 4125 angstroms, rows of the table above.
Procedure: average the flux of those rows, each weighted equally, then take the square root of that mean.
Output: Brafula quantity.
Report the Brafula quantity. 1.18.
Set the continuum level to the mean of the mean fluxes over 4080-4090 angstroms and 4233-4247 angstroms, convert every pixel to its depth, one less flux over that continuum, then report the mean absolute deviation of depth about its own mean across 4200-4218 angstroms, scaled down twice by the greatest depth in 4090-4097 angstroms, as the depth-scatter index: 4.0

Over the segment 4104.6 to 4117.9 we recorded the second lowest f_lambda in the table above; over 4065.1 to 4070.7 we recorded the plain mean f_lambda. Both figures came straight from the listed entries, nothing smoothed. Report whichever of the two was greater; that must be 1.381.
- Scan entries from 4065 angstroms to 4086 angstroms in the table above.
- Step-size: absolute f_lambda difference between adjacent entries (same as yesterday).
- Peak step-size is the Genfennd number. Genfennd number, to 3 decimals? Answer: 0.121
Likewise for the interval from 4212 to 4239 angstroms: 0.152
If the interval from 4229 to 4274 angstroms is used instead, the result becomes 0.120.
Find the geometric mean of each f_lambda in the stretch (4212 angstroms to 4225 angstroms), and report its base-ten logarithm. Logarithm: 0.139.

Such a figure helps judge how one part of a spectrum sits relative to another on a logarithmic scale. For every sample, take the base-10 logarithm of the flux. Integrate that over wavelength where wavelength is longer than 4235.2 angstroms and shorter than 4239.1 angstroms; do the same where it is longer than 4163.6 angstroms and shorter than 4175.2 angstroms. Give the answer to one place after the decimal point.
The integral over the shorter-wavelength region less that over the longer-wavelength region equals 1.0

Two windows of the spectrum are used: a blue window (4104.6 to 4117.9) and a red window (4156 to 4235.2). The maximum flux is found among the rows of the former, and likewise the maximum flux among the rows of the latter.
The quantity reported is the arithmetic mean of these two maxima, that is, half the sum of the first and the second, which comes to 1.47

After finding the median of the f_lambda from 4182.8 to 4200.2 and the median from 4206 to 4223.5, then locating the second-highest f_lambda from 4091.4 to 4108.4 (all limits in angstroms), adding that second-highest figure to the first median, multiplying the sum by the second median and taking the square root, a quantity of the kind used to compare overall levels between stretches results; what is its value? 1.96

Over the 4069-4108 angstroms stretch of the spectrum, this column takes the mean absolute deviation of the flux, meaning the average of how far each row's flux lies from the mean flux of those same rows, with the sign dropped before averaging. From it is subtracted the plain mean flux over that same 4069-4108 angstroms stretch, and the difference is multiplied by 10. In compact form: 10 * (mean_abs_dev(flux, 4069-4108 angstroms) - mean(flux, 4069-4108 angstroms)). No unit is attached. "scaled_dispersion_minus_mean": -12.2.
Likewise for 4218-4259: -13.0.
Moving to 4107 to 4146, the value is -13.1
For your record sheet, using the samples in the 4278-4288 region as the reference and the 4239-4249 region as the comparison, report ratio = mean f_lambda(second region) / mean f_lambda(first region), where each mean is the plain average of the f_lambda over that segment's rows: 1.02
